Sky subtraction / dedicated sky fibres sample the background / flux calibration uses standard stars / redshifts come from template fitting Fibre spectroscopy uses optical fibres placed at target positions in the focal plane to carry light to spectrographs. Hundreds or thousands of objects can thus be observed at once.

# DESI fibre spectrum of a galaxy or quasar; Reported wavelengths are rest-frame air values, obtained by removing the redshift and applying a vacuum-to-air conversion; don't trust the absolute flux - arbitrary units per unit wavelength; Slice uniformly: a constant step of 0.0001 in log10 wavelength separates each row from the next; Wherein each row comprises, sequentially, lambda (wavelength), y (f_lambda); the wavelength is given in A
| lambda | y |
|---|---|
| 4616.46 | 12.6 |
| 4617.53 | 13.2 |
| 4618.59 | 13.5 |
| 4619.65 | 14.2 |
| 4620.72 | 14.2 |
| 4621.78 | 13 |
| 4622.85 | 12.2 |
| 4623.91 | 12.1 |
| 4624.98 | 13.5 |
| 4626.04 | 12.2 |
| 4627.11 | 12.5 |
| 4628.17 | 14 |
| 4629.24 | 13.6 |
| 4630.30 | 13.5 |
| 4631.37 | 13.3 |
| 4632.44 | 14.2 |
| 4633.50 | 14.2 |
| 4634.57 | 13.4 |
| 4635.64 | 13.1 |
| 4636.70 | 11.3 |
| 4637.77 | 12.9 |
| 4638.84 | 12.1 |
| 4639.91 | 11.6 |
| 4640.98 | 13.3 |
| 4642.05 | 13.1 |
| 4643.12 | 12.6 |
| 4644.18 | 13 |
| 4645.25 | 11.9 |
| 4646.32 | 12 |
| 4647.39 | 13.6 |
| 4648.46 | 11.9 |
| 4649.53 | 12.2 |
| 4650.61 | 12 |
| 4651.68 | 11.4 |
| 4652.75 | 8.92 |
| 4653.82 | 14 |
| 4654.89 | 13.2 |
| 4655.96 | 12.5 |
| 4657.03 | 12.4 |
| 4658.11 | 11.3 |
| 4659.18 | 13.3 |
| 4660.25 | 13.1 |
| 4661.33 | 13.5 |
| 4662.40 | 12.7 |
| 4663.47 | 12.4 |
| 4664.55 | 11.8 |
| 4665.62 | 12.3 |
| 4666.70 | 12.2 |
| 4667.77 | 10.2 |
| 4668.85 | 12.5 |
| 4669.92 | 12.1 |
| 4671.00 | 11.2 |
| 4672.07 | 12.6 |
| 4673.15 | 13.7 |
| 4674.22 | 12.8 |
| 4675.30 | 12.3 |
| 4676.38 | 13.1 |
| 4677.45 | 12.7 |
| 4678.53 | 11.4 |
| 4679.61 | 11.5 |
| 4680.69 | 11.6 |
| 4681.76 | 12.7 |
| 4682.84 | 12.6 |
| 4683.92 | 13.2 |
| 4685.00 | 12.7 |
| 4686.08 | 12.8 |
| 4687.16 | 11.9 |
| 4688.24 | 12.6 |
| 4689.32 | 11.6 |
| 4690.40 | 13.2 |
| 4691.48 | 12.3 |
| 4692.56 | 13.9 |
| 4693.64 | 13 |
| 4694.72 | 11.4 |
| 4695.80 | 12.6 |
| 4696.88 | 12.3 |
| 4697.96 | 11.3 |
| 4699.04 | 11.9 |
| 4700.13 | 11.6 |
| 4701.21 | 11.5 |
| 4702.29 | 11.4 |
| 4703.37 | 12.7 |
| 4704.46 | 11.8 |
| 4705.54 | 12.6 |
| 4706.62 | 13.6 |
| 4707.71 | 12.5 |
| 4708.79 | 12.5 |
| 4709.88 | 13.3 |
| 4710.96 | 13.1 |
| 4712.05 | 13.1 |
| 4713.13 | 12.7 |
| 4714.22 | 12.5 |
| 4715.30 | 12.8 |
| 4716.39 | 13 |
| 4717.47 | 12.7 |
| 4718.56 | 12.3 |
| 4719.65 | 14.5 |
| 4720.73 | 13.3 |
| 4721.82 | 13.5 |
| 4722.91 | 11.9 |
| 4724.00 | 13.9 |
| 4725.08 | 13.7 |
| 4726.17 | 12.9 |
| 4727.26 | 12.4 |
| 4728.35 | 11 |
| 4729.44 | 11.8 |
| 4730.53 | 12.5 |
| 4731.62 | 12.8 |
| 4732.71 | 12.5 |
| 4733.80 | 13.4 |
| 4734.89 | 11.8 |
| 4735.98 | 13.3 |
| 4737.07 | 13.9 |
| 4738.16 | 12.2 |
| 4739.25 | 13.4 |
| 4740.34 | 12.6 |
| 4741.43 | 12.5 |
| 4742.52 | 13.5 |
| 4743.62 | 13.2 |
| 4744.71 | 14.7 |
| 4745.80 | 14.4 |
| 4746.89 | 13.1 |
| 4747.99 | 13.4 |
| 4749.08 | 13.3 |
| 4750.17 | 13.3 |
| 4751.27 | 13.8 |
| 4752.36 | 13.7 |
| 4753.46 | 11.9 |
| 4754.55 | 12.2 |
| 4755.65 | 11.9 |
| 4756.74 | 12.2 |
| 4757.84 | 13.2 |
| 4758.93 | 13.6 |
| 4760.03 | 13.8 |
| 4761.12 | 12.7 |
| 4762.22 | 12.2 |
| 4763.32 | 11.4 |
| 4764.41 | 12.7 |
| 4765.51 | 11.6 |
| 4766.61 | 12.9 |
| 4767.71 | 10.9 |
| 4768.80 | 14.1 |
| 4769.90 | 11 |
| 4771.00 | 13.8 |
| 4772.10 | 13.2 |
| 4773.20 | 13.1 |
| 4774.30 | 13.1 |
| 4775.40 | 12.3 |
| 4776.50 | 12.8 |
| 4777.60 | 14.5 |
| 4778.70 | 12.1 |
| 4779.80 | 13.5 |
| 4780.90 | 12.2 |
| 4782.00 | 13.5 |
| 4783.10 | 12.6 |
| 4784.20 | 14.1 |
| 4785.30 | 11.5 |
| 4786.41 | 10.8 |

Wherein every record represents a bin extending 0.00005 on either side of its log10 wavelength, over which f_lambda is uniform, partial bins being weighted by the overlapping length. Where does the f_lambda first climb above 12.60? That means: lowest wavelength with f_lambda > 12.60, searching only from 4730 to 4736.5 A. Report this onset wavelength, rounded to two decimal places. 4731.62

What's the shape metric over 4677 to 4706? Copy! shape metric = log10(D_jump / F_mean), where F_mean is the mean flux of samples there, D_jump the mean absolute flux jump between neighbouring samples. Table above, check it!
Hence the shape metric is -1.21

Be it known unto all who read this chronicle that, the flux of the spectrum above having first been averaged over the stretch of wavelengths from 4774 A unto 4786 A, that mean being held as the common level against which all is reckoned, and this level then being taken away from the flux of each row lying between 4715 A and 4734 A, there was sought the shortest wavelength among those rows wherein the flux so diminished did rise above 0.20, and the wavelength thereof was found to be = 4719.65 A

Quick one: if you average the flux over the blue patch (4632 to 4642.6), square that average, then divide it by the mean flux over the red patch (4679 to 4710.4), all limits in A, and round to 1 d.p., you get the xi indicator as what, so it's 13.5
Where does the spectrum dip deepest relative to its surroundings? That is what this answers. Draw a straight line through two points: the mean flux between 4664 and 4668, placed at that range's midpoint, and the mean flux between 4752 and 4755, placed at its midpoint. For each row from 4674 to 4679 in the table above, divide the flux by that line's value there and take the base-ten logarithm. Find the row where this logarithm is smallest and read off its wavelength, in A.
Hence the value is 4678.53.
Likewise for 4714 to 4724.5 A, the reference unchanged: 4722.91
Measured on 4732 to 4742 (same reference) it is 4734.89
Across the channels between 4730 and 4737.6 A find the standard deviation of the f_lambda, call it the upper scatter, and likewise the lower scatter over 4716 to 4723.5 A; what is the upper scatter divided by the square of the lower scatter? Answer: 1.0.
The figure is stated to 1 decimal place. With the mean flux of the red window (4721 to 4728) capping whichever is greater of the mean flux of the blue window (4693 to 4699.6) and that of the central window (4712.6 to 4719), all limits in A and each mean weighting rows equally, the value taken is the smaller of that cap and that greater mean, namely 12.7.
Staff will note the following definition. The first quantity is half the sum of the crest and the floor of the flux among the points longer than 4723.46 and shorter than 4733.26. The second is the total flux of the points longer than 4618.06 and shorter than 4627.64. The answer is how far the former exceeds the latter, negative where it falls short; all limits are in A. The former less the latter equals -105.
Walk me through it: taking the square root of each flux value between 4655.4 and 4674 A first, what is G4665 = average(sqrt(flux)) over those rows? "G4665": 3.51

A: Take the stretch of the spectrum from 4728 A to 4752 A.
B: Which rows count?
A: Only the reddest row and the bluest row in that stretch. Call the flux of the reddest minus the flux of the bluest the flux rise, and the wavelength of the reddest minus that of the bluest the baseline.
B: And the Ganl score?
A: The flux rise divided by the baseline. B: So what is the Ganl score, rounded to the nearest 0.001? 0.122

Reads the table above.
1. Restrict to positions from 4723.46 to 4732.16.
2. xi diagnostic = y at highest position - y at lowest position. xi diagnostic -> -1.1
